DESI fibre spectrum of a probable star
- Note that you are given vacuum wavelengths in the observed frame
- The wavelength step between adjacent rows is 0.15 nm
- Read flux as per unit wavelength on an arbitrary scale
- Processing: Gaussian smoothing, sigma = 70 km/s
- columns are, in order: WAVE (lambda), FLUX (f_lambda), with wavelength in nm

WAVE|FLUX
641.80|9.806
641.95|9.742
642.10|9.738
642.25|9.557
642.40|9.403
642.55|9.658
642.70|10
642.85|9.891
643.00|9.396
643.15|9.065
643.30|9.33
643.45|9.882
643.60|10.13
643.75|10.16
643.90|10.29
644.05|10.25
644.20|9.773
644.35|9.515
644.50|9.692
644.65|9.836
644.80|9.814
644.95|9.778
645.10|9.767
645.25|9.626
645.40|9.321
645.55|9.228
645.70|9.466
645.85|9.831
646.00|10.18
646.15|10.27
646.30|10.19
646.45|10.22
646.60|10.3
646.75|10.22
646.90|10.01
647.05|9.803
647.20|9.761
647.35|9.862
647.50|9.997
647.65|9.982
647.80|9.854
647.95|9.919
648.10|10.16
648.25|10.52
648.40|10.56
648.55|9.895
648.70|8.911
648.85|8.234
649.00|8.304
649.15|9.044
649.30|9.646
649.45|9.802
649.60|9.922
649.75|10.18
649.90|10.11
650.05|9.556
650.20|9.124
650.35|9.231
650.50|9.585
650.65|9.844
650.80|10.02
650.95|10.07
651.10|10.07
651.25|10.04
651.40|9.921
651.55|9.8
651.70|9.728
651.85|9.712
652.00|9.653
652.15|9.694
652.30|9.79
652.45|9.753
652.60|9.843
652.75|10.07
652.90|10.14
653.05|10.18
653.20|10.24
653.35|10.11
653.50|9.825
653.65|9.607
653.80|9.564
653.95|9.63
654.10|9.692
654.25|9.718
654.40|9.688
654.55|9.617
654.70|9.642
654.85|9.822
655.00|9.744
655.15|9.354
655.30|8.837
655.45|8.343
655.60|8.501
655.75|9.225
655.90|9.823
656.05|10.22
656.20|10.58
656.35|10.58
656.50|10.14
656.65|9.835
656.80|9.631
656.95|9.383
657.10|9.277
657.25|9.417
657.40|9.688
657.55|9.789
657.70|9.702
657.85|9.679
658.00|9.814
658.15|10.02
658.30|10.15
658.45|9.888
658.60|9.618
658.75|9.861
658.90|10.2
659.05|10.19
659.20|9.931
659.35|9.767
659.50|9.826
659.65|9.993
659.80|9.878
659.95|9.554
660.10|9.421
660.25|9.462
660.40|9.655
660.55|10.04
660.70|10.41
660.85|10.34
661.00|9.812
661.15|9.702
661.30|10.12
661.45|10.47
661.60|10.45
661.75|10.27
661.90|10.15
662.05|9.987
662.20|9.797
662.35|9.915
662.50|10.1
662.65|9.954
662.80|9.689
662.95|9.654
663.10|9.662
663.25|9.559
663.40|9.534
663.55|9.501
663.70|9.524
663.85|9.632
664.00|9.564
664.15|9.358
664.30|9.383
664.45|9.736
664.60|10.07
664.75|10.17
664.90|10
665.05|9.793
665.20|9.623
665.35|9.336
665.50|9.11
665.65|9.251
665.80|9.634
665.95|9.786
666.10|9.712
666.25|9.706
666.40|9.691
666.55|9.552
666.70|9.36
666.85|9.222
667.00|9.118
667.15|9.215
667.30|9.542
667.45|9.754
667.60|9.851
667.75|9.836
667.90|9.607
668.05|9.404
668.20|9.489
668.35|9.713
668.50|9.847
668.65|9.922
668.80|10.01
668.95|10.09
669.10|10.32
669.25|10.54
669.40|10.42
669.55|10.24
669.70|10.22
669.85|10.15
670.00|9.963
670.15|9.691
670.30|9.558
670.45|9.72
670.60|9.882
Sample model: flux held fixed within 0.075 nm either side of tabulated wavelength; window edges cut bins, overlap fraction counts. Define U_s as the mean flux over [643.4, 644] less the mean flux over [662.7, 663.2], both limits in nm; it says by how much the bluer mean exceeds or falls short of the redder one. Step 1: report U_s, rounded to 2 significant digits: 0.45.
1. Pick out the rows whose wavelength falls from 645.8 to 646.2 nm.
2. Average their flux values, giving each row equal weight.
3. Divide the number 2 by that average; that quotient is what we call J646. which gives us 0.198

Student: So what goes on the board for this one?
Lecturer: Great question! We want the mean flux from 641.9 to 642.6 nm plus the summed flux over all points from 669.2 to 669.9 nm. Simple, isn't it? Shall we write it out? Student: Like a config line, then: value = 61.2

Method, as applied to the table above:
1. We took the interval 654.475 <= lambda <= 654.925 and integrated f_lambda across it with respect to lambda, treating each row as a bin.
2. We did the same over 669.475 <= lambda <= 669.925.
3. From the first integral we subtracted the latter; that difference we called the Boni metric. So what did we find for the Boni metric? -0.23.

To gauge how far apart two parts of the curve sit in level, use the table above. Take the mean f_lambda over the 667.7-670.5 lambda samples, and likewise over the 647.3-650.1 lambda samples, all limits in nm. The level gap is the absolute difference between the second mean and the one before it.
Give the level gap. 0.23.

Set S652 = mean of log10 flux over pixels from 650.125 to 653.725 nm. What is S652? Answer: 0.993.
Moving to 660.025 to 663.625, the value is 0.996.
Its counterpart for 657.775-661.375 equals 0.995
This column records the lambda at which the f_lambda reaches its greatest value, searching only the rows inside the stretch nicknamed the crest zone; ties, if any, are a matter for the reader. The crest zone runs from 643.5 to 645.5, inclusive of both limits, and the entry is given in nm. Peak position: 643.90 nm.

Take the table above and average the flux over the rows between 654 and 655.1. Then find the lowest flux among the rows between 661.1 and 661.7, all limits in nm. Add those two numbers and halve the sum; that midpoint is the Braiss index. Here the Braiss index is 9.70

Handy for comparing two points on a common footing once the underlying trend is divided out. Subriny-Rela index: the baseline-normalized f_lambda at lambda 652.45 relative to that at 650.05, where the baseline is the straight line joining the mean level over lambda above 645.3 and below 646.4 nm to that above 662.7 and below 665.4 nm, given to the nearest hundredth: 1.02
